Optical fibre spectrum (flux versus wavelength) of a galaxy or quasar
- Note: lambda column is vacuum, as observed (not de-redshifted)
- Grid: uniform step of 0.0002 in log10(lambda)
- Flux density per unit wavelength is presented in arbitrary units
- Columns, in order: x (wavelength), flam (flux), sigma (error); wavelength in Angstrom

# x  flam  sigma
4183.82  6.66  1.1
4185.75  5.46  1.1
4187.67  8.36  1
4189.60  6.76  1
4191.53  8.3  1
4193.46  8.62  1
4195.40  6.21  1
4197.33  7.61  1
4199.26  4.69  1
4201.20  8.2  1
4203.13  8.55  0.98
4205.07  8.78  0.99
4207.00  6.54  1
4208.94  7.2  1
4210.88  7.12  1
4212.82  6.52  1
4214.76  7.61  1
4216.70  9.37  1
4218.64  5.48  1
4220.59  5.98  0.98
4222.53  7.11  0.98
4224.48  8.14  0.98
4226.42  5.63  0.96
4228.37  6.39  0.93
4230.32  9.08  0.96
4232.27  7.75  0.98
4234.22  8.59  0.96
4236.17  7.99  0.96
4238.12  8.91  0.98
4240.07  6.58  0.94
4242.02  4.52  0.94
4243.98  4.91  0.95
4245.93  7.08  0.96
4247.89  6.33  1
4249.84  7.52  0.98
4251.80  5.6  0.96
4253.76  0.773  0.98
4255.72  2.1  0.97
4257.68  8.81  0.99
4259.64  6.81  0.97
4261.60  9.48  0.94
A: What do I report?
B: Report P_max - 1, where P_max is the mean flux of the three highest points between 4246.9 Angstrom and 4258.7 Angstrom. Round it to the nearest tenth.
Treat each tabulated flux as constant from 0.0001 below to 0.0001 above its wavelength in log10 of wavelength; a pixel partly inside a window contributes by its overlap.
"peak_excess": 6.6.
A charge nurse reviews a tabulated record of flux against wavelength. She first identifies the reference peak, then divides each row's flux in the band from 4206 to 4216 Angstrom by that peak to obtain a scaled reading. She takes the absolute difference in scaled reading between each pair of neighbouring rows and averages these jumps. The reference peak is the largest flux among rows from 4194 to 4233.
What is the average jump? 0.06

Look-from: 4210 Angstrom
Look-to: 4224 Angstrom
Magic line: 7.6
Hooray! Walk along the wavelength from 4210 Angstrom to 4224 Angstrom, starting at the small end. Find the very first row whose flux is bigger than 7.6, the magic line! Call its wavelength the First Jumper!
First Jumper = 4214.76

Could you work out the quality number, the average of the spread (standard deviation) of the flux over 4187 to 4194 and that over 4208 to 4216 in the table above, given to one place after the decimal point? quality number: 0.6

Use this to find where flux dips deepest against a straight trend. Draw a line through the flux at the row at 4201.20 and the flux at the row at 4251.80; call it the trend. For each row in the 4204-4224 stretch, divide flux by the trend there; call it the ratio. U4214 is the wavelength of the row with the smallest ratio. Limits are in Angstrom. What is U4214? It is 4218.64 Angstrom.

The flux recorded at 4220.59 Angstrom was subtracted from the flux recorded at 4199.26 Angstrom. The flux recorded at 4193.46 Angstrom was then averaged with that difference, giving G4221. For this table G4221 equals 3.7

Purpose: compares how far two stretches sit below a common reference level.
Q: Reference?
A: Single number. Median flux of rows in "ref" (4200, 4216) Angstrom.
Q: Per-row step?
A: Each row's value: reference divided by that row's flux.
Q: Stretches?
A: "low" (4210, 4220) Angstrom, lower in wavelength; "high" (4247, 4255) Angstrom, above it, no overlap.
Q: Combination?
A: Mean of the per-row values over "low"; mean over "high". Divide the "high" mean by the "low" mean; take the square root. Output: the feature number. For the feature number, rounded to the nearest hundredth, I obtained 1.76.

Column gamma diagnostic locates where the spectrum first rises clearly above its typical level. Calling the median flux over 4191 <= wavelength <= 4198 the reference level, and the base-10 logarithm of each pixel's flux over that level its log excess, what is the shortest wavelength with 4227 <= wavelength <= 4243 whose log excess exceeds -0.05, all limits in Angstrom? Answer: 4230.32 Angstrom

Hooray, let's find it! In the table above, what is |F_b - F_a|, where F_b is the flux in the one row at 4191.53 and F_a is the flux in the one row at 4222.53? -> 1.2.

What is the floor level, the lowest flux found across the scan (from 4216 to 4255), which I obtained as 0.773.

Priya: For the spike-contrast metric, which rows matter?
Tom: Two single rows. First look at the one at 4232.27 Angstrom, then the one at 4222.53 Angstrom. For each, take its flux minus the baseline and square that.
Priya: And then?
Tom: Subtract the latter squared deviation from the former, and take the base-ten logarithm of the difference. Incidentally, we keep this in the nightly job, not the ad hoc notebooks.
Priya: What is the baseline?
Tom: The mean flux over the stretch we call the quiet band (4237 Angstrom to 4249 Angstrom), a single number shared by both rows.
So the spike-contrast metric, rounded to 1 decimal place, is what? 0.1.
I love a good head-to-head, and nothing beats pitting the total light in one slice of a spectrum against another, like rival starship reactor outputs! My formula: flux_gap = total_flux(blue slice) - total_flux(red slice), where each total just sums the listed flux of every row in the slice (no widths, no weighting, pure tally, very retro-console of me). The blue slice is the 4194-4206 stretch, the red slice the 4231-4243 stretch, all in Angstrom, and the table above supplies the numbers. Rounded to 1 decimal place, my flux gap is -0.3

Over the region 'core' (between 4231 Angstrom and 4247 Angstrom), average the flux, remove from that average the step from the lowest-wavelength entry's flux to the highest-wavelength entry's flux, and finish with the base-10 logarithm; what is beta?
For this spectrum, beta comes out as 0.89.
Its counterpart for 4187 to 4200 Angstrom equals 1.04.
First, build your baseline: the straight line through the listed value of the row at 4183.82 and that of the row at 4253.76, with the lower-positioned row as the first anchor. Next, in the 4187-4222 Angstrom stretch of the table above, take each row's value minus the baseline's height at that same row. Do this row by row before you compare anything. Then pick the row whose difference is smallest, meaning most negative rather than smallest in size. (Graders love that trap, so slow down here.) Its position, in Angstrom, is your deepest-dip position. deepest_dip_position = 4199.26 Angstrom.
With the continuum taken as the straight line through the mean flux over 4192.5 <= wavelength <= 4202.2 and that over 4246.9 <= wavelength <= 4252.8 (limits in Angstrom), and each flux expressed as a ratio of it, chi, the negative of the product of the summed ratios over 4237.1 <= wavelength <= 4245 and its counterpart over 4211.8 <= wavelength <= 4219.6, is -16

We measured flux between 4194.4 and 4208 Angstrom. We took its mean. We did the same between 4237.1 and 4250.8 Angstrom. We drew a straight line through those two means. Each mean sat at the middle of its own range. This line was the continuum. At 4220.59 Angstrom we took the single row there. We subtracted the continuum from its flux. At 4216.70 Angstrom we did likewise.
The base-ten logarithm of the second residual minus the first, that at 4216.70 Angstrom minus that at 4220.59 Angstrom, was 0.52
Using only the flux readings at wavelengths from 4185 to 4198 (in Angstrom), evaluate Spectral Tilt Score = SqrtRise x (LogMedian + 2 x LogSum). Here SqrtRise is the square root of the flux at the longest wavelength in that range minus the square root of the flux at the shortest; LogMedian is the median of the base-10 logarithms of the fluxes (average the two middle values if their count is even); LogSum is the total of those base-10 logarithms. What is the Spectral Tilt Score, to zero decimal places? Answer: 5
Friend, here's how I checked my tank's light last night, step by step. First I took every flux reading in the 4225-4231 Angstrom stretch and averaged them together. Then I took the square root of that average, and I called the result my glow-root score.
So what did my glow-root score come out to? 2.65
